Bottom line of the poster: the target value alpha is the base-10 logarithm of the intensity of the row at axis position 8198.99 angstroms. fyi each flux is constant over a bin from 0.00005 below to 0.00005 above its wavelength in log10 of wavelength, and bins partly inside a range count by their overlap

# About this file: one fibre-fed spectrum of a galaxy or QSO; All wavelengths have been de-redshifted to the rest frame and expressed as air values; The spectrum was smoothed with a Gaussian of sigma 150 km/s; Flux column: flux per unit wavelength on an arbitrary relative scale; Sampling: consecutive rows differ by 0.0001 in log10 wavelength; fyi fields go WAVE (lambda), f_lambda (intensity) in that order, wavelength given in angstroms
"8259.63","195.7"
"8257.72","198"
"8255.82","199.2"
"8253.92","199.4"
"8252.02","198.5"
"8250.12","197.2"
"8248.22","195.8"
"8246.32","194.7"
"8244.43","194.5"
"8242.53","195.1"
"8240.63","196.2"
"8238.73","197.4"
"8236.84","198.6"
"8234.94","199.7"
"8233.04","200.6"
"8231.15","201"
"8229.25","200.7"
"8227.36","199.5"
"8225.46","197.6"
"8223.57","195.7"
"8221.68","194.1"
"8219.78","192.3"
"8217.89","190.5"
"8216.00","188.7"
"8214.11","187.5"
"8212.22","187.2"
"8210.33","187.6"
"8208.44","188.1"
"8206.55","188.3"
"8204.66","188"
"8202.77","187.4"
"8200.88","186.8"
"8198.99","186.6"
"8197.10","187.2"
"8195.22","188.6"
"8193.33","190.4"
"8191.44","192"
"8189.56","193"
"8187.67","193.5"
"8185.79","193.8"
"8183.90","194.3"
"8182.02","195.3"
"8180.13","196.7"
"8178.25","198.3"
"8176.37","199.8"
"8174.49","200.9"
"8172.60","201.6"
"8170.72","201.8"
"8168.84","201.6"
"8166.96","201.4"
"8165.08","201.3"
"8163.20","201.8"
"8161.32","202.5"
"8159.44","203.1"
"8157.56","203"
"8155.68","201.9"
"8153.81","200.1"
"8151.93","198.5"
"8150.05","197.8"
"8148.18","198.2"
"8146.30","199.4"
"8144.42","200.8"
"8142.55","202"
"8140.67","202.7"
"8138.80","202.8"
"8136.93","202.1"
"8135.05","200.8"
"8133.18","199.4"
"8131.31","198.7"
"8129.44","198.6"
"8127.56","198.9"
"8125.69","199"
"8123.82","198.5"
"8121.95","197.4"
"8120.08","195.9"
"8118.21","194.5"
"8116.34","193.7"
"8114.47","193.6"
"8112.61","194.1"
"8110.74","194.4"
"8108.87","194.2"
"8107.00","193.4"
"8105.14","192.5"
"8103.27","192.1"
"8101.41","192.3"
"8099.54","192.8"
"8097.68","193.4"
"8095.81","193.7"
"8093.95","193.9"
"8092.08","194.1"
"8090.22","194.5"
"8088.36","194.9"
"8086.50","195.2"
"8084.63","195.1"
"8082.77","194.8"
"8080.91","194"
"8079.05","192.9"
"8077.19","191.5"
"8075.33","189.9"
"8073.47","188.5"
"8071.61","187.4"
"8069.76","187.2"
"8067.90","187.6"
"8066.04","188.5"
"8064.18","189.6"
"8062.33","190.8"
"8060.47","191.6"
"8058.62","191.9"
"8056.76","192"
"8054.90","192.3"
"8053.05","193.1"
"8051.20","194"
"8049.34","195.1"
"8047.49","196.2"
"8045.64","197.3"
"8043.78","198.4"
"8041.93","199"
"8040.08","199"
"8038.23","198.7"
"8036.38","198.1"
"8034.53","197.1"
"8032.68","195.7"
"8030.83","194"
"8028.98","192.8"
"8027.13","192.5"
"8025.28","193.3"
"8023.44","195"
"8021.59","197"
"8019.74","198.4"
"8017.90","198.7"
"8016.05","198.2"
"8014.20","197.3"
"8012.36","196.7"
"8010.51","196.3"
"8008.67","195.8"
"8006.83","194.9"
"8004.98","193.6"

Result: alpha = 2.27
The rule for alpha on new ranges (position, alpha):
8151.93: 2.30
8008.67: 2.29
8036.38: 2.30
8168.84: 2.30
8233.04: 2.30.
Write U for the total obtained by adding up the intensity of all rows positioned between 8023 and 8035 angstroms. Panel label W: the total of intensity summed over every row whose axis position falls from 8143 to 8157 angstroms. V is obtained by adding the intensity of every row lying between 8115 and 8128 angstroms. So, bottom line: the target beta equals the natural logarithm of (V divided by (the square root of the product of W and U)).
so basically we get 0.000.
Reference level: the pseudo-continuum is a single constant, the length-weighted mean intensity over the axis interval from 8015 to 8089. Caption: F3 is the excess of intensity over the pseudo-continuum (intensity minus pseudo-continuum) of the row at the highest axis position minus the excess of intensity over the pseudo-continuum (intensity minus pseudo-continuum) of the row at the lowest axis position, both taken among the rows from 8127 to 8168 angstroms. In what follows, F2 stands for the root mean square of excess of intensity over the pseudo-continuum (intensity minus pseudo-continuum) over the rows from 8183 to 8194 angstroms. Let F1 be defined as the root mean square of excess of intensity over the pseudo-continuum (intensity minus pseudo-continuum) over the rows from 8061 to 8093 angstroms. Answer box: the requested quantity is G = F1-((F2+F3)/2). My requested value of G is 1.7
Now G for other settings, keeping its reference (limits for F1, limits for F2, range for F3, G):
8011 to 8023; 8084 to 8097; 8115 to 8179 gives 1.2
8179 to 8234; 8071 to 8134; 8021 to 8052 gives 5.0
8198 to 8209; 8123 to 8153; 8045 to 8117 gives 5.1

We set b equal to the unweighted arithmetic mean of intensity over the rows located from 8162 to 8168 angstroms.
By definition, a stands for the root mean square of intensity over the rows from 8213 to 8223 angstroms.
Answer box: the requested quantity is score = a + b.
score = 392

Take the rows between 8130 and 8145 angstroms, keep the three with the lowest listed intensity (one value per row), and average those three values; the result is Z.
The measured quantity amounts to 200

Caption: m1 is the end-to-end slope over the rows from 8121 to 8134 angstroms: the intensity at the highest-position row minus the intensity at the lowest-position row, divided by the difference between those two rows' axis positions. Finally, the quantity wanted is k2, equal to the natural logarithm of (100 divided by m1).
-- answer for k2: 6.3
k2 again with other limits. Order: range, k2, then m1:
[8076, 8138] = 6.3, 0.18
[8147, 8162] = 5.7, 0.33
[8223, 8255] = 6.7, 0.12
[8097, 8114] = 7.7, 0.05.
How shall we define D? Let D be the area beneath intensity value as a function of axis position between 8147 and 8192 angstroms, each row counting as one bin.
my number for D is 8951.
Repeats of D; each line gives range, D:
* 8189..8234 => 8624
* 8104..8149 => 8896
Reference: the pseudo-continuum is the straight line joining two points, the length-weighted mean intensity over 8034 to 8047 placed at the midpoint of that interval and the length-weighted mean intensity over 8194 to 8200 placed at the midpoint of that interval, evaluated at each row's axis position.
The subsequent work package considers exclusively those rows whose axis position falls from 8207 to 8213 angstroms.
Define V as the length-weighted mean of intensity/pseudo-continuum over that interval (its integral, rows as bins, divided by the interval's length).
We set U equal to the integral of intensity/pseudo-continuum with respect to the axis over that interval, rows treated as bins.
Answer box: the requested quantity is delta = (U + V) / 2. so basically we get 3.52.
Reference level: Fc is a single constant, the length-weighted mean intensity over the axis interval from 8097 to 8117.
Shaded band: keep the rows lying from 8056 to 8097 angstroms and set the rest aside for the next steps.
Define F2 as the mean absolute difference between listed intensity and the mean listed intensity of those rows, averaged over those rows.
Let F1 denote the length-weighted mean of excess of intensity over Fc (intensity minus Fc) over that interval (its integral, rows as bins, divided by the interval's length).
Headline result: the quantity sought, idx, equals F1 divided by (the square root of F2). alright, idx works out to -1.03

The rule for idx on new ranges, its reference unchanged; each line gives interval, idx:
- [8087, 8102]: 0.49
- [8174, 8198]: 0.36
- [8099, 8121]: 0.28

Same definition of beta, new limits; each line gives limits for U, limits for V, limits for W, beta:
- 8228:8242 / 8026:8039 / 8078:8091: -0.006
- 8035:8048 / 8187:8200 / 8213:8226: -0.026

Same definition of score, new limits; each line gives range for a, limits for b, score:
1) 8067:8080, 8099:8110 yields 382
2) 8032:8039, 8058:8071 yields 387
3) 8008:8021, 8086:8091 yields 392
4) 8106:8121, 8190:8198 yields 384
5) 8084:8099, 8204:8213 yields 382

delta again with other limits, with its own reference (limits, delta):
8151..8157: 3.68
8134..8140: 3.69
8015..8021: 3.47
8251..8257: 3.79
